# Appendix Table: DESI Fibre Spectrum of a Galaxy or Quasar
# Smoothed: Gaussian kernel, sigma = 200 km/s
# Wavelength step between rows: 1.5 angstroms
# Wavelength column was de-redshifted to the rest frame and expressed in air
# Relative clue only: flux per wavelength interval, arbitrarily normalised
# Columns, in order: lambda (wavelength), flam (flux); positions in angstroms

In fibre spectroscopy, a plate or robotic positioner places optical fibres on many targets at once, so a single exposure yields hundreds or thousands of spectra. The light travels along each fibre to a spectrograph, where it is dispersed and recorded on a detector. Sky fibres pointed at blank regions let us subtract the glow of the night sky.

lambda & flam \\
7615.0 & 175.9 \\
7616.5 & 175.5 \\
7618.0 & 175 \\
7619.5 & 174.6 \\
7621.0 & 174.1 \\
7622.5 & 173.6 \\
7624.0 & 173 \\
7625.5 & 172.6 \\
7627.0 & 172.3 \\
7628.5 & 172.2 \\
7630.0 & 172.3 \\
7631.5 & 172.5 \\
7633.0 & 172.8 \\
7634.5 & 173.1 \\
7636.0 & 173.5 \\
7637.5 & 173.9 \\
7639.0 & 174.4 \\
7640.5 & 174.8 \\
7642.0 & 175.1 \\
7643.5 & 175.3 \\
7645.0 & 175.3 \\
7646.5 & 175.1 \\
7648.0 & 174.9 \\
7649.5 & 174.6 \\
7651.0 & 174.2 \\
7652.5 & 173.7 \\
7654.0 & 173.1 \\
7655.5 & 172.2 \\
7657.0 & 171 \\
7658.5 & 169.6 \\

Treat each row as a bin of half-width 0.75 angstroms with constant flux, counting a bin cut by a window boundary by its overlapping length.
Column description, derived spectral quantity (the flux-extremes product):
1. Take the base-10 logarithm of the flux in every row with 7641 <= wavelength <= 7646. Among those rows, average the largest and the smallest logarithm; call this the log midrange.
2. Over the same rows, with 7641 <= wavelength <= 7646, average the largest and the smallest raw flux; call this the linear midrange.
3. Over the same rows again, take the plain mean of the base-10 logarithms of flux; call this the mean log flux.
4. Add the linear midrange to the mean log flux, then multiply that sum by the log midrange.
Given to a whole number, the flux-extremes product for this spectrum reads 398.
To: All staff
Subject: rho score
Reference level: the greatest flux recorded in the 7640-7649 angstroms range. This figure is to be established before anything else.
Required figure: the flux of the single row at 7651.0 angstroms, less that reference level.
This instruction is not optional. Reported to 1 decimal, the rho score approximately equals -1.1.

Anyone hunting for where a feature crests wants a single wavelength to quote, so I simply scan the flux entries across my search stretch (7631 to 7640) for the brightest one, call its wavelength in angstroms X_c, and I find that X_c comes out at 7639.0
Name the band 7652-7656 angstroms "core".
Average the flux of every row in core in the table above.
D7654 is 173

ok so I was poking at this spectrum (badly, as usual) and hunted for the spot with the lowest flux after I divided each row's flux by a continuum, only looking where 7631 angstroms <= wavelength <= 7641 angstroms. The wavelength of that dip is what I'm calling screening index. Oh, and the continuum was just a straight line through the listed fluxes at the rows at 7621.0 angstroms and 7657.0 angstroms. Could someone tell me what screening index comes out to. 7631.5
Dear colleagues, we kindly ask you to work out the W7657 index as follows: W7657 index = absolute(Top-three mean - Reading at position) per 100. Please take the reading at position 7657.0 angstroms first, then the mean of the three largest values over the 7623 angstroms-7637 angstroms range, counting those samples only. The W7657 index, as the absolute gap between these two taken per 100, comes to 0.0220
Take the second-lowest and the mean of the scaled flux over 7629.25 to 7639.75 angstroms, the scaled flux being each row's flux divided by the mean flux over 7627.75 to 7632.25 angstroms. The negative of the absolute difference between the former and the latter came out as -0.0041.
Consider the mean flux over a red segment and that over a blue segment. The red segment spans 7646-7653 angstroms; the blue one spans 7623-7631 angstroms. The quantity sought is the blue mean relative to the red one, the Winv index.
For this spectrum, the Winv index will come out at 0.99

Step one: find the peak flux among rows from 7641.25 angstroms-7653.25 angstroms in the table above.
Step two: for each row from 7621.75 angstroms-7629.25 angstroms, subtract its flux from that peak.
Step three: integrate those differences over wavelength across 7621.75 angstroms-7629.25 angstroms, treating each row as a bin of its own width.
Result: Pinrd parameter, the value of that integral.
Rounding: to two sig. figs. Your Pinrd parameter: 19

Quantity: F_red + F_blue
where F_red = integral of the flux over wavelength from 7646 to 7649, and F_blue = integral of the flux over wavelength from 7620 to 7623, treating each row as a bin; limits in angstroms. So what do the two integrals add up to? 1047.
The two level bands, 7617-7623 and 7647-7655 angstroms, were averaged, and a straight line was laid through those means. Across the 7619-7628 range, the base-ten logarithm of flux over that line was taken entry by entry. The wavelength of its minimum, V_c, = 7627.0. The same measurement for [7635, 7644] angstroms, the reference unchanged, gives 7636.0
